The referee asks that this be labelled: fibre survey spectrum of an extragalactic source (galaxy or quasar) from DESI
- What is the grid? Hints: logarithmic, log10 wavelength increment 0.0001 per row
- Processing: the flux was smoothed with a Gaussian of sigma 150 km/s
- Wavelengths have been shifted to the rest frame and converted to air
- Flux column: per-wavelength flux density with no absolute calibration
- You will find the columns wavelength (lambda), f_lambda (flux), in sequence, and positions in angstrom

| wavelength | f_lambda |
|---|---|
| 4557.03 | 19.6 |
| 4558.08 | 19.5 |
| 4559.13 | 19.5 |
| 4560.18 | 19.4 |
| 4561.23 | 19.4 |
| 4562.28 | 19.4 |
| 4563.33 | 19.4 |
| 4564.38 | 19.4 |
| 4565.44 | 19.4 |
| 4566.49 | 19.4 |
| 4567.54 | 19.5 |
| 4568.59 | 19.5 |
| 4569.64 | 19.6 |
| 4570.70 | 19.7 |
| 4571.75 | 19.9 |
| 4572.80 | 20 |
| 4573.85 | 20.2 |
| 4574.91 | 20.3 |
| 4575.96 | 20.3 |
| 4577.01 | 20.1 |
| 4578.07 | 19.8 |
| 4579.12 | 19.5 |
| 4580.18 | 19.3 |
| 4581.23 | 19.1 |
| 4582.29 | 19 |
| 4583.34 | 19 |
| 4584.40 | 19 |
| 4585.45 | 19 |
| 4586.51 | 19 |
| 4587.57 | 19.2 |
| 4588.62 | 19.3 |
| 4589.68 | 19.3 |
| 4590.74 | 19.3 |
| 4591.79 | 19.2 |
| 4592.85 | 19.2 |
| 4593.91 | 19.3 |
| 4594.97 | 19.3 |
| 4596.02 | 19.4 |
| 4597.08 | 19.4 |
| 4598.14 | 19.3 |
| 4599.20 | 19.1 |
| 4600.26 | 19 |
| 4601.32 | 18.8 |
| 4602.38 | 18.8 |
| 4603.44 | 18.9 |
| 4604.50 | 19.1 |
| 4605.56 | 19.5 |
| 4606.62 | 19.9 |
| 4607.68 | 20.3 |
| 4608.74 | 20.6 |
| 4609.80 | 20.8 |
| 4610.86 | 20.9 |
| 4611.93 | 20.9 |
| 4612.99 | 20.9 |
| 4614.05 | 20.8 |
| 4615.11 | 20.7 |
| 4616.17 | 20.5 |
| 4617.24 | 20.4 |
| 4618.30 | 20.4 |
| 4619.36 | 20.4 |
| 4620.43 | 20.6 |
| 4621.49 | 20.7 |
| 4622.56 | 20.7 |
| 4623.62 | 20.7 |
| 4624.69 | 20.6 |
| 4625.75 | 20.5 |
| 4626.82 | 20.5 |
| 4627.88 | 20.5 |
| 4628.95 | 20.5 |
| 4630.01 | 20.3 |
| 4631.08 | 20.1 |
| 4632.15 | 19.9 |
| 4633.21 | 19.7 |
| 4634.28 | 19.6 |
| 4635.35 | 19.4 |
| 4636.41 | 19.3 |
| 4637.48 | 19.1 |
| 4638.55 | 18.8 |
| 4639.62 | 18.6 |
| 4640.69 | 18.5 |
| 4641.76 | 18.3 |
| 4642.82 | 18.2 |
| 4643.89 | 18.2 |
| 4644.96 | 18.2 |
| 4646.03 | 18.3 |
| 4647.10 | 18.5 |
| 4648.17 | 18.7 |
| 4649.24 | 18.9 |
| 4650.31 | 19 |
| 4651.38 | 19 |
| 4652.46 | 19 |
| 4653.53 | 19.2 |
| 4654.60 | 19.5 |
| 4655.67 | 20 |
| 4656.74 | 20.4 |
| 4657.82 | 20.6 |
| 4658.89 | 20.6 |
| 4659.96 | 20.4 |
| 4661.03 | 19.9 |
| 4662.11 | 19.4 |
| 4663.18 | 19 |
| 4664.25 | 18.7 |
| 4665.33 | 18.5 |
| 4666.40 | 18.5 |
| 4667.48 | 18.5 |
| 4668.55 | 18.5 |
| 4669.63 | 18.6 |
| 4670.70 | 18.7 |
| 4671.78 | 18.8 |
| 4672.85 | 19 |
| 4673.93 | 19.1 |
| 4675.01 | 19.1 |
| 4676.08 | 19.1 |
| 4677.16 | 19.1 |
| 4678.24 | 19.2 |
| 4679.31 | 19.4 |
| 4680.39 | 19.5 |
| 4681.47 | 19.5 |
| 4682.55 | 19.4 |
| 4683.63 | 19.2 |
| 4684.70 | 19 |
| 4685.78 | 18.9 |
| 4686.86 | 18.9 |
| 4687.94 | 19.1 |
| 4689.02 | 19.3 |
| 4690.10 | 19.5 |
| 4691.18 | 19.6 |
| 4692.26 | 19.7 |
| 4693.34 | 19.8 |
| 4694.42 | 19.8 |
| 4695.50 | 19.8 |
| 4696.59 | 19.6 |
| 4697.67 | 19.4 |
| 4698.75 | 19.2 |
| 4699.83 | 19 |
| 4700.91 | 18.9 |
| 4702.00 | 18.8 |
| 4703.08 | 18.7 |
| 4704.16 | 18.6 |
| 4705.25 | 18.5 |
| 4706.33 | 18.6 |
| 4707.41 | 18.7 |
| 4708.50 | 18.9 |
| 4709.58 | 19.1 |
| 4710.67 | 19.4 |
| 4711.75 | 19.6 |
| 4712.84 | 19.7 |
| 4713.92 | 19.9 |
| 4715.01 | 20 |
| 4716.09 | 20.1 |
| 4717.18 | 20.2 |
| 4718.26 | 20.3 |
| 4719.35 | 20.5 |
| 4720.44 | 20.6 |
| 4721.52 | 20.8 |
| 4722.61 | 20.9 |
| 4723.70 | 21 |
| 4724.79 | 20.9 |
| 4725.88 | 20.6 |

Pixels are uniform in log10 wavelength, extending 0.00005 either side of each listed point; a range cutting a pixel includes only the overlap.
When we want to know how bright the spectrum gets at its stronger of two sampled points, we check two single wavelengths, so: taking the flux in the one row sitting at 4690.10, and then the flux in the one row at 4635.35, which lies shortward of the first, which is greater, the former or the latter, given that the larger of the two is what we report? 19.50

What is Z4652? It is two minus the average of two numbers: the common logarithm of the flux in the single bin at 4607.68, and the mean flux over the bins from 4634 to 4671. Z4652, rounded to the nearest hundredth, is -8.18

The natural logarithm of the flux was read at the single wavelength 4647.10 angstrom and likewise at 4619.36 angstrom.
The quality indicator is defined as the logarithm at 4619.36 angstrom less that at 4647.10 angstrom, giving 0.10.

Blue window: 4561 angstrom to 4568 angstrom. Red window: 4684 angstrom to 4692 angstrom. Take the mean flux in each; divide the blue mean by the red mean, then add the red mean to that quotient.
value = 20.2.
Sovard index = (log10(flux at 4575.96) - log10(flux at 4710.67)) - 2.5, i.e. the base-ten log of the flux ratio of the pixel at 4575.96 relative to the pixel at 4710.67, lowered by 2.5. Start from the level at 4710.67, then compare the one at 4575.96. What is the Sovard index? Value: -2.480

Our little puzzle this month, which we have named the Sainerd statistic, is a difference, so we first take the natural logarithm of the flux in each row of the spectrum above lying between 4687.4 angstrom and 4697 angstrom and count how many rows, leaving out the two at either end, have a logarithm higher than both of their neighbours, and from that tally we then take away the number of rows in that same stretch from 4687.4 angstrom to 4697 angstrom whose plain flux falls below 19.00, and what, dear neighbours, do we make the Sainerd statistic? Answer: 0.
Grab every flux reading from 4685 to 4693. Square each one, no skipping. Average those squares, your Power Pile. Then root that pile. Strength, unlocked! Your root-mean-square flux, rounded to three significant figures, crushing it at 19.3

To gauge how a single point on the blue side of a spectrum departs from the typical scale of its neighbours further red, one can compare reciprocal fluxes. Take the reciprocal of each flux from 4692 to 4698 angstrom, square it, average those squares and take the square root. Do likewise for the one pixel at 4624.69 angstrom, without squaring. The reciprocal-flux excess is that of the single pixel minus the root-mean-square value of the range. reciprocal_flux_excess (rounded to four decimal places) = -0.0023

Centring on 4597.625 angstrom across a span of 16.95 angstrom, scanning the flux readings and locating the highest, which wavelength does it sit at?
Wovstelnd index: 4605.56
